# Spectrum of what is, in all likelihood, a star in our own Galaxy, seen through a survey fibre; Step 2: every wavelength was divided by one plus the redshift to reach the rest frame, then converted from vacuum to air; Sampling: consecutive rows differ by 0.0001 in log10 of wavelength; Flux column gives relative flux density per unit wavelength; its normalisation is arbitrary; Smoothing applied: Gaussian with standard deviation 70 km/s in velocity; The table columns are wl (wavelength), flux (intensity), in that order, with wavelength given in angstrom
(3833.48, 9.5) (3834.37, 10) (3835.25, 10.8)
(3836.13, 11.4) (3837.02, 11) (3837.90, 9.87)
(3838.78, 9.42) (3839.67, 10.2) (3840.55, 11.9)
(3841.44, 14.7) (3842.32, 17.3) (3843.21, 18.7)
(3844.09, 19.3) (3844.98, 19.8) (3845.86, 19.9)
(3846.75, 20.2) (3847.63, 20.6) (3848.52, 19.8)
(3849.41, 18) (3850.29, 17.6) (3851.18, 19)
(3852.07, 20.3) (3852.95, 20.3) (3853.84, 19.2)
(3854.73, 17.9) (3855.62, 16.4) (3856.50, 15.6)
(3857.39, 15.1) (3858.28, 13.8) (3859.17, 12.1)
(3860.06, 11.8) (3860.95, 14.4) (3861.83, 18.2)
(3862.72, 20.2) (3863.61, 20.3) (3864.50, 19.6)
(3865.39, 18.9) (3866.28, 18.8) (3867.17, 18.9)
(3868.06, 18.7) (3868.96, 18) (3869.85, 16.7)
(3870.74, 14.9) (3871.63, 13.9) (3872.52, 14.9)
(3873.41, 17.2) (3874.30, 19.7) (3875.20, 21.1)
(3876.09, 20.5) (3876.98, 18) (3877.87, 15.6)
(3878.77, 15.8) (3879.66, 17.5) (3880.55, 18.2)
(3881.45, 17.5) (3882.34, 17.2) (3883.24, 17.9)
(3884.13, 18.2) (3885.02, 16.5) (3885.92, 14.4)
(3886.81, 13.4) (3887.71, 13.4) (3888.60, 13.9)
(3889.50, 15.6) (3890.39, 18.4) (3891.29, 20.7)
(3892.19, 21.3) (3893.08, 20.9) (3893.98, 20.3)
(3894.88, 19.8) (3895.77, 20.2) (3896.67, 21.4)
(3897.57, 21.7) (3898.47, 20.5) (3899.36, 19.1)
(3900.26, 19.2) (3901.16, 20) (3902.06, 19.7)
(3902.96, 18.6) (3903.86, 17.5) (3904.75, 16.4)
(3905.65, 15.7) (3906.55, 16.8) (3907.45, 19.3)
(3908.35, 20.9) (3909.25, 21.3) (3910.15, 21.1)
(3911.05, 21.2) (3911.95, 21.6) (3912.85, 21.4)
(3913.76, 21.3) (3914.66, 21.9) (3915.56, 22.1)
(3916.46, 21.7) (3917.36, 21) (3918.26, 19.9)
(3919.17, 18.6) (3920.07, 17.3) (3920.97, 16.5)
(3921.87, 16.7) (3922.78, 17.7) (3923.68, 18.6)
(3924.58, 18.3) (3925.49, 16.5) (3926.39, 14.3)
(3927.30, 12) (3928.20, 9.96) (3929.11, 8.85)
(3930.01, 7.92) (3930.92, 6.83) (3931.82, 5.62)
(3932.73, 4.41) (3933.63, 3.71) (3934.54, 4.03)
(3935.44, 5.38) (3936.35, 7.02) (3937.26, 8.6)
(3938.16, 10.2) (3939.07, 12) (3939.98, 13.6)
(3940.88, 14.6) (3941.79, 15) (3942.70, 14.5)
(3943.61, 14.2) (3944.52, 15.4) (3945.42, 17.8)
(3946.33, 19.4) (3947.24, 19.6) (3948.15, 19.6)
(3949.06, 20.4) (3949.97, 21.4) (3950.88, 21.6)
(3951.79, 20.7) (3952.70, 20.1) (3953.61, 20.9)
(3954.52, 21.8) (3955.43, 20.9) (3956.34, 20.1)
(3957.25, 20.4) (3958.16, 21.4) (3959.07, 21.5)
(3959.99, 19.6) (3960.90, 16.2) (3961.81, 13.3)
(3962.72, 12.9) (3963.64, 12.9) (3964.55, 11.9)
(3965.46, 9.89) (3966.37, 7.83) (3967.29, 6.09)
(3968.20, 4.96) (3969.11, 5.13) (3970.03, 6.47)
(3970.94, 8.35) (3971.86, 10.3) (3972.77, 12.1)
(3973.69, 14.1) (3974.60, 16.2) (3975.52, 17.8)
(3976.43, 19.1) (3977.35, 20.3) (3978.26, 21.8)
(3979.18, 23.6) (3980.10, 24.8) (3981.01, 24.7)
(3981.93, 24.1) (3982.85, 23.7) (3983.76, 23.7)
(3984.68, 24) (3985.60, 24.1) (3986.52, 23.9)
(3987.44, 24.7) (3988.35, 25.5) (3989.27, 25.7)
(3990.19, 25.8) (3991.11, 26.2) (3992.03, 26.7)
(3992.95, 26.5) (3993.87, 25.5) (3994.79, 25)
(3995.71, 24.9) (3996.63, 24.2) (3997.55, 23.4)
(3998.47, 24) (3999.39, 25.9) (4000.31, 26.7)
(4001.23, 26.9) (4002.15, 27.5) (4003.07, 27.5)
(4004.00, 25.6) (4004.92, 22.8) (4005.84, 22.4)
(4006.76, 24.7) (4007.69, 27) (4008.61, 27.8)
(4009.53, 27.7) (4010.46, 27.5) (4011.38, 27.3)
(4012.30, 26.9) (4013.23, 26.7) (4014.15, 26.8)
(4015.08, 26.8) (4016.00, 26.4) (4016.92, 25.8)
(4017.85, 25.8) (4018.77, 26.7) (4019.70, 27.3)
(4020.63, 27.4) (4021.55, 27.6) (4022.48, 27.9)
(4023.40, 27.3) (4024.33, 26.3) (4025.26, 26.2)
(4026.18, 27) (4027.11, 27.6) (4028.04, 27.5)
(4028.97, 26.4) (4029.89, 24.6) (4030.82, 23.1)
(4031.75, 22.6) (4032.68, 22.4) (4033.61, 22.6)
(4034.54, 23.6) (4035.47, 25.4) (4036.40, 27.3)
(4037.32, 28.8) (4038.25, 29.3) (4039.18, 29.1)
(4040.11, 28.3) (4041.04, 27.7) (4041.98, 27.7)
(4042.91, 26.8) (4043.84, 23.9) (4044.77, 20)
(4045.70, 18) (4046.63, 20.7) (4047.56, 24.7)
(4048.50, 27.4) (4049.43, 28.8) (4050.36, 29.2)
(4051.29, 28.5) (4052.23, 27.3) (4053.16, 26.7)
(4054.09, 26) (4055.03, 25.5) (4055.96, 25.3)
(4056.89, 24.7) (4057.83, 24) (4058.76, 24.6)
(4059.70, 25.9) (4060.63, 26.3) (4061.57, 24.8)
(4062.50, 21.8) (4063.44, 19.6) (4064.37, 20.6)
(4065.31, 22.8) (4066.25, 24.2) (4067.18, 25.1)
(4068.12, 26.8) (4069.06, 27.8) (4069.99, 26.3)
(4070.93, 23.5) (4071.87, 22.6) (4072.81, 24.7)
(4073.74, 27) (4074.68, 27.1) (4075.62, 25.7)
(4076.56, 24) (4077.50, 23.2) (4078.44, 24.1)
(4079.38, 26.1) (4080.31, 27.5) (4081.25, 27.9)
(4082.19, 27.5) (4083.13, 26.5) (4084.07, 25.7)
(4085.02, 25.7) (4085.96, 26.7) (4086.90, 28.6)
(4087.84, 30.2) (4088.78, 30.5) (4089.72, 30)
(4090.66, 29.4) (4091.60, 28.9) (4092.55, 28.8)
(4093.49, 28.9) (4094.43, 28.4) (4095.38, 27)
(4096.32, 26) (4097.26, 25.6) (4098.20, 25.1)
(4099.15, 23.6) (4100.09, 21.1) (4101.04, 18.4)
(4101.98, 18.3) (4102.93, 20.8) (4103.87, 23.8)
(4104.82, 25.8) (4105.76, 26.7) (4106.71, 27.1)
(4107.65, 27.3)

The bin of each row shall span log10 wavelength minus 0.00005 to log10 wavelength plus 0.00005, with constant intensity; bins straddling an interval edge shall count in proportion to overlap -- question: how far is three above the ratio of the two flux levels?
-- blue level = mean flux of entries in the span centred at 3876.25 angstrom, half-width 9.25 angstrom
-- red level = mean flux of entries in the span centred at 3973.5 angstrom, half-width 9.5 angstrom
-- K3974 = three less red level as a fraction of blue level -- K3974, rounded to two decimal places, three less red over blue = 2.15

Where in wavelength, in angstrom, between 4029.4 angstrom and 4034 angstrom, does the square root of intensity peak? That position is 4029.89 angstrom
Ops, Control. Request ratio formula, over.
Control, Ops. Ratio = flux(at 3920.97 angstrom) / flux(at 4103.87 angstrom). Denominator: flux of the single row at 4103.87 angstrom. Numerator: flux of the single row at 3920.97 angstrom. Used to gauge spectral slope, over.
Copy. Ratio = 0.69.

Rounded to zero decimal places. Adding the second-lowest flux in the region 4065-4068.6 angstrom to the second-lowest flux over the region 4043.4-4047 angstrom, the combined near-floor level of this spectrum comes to 44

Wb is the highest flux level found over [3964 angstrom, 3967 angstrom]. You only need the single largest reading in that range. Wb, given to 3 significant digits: 11.9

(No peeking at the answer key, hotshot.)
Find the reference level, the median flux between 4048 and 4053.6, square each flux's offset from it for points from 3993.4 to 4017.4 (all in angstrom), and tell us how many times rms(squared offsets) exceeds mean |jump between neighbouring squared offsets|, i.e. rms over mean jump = 2.6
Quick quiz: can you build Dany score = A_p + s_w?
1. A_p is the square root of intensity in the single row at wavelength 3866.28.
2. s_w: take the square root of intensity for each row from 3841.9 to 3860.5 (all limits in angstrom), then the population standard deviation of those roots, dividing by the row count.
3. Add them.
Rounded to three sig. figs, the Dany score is 4.66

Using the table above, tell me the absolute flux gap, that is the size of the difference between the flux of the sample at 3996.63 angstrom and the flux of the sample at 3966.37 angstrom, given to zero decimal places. 16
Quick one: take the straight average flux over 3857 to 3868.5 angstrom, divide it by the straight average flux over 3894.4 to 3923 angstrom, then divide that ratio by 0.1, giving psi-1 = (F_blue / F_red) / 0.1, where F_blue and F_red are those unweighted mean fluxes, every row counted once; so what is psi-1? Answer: 8.7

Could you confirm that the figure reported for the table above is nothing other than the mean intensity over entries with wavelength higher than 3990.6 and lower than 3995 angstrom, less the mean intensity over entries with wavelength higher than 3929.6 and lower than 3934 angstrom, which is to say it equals 20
